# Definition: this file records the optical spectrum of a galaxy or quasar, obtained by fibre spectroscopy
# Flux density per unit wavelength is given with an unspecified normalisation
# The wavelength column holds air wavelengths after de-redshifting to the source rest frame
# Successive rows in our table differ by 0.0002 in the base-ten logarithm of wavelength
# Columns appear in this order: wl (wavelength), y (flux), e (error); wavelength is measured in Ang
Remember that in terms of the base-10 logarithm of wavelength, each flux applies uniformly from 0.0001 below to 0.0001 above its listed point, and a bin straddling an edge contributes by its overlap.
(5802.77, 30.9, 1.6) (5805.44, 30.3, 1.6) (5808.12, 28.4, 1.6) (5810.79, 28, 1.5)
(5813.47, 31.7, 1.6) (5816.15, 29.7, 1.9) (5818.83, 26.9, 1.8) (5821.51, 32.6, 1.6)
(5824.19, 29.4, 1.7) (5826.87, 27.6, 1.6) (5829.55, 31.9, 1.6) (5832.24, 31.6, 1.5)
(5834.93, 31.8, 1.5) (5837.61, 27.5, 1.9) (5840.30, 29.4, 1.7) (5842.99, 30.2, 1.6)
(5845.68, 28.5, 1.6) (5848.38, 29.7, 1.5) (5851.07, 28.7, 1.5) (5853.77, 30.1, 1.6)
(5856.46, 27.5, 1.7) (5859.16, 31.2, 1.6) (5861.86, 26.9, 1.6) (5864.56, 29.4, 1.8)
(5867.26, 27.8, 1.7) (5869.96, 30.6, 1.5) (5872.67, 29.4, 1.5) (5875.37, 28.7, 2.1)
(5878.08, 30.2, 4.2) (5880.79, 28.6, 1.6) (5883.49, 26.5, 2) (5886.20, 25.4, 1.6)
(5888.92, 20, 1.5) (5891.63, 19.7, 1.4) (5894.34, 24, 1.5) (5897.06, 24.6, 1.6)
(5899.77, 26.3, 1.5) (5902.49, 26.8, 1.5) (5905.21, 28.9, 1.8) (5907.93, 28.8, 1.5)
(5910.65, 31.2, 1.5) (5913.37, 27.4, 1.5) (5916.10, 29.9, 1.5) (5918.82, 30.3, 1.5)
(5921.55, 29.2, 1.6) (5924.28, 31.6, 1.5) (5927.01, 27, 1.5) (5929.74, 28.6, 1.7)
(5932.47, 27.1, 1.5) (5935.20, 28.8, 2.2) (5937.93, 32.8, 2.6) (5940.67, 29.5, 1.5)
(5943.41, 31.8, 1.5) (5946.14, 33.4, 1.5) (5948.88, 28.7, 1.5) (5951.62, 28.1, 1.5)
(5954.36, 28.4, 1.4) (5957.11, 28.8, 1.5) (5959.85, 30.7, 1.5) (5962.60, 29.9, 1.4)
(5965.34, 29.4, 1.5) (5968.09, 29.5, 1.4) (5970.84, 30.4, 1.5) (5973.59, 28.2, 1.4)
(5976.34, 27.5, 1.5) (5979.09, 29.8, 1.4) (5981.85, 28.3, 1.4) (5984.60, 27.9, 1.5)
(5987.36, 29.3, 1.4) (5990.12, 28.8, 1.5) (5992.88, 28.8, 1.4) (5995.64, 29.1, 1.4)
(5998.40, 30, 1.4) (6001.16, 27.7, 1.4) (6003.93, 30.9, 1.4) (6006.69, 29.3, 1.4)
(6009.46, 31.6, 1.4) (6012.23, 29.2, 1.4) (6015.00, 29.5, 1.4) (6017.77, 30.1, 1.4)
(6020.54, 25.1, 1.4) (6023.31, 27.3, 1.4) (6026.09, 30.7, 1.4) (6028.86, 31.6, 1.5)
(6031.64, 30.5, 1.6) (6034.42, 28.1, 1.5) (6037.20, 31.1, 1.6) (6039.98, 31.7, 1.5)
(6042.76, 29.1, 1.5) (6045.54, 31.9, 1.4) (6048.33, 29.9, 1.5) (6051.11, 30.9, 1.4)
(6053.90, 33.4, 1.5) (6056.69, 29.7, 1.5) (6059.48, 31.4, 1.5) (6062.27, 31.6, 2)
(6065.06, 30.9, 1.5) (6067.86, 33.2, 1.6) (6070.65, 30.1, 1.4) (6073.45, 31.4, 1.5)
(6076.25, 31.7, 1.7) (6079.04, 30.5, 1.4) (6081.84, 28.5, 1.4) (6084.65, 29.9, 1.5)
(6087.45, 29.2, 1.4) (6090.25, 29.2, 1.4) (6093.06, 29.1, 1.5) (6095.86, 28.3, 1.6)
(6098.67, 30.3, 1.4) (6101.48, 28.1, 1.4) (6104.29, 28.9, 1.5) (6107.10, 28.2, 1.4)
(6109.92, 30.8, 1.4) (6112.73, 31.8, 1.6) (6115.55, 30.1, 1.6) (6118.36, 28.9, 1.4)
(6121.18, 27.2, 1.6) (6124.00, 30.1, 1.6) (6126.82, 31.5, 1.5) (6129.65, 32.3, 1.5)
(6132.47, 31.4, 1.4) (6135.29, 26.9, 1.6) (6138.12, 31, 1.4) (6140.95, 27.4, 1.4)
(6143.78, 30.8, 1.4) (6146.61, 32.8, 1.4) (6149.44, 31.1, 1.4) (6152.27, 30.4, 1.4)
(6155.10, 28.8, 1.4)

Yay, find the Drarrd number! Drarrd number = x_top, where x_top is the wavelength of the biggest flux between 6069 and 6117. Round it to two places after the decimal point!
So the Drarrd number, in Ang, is 6112.73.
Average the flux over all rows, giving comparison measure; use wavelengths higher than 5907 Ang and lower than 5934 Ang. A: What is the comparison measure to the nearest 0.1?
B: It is 29.1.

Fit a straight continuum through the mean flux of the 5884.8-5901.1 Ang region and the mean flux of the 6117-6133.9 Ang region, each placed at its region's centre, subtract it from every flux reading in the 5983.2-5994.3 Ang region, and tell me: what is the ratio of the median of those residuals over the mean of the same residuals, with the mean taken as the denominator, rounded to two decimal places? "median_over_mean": 1.01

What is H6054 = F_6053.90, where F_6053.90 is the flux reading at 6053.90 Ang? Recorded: 33.4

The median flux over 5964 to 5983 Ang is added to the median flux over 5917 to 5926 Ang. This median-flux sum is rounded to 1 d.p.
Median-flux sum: 59.7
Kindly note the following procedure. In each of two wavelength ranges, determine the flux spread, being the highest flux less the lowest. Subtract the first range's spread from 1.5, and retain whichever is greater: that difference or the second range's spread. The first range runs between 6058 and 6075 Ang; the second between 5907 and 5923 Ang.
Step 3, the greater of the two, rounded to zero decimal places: 4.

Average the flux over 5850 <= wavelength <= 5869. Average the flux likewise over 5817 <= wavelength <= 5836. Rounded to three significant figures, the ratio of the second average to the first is 1.05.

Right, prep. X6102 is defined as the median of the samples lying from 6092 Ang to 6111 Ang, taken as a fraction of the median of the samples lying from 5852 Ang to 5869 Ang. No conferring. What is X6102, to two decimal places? 1.01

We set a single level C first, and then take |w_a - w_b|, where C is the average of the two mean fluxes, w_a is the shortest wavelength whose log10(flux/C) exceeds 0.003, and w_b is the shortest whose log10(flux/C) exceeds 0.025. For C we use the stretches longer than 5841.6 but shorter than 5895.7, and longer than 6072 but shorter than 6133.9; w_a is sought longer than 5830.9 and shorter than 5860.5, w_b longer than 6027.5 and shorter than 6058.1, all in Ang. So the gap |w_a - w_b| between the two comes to 196.6 Ang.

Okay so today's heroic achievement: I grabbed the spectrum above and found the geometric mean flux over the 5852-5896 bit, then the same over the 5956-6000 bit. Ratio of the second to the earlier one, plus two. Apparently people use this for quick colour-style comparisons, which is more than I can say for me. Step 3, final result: 3.08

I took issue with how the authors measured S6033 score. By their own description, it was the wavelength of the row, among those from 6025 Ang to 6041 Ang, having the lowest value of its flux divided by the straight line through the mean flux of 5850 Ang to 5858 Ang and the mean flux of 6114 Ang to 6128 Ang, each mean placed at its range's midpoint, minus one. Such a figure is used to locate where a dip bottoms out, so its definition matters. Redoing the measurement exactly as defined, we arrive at 6034.42 Ang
